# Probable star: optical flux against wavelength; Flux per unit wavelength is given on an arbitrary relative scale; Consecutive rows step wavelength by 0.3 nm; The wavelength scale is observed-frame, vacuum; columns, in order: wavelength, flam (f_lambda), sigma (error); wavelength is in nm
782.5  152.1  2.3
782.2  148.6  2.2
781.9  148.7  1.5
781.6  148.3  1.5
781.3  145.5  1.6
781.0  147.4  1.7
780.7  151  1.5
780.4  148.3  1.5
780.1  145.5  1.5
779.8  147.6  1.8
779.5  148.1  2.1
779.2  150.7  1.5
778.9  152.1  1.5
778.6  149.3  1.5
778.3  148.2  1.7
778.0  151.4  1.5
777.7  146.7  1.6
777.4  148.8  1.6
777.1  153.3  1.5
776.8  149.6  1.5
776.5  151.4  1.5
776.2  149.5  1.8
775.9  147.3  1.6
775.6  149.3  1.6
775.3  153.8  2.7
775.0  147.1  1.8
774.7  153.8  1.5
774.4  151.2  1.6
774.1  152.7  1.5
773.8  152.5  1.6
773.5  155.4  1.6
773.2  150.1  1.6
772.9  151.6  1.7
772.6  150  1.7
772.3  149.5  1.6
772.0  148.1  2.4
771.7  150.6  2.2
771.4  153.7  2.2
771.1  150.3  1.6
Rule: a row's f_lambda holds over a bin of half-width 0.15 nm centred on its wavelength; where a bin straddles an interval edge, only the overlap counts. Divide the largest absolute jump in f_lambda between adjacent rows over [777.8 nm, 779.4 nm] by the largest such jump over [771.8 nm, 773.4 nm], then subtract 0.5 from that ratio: 1.5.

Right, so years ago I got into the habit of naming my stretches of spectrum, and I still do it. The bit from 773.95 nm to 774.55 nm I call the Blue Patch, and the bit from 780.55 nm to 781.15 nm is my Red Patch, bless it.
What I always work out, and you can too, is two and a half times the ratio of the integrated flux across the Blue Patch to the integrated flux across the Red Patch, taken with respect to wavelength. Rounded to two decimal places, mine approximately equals 2.55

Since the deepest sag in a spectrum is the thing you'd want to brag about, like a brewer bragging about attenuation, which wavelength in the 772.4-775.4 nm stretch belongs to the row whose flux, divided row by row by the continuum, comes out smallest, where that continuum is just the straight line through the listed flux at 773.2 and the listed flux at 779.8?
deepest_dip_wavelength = 775.0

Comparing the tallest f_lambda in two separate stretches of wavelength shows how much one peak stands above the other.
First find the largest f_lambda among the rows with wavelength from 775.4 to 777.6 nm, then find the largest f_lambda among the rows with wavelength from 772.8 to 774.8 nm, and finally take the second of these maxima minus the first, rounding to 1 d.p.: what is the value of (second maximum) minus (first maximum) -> 2.1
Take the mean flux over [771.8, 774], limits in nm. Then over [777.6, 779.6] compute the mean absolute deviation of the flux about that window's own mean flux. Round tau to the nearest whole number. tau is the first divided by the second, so 93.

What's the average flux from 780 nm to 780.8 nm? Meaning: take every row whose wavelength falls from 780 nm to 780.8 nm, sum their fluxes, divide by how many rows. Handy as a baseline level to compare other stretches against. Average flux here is 148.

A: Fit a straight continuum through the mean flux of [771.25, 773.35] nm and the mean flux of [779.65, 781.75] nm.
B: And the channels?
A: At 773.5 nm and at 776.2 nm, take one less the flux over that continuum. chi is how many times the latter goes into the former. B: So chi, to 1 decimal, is 16.9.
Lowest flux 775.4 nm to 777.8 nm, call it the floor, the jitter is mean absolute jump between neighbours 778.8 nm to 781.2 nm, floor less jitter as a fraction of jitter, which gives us 64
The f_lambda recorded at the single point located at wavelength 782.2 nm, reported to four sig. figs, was 148.6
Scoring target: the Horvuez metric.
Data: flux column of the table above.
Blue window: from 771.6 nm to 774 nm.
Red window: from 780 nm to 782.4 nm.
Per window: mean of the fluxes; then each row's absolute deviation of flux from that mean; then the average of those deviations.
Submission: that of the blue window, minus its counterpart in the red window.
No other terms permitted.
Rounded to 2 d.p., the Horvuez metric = 0.31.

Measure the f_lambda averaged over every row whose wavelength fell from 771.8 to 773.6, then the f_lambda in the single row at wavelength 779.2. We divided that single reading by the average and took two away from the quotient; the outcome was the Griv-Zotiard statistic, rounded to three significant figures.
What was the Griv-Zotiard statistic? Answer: -1.00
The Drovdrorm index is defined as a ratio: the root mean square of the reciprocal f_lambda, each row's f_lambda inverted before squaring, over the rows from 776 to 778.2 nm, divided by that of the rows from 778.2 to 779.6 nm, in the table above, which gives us 1.00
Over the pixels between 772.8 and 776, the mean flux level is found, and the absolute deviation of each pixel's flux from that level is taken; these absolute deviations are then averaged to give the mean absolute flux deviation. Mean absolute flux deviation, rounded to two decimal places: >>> 2.13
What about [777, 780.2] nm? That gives 1.92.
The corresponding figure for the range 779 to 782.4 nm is 1.21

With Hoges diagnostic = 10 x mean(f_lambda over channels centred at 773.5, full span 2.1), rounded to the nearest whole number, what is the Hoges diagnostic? 1519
